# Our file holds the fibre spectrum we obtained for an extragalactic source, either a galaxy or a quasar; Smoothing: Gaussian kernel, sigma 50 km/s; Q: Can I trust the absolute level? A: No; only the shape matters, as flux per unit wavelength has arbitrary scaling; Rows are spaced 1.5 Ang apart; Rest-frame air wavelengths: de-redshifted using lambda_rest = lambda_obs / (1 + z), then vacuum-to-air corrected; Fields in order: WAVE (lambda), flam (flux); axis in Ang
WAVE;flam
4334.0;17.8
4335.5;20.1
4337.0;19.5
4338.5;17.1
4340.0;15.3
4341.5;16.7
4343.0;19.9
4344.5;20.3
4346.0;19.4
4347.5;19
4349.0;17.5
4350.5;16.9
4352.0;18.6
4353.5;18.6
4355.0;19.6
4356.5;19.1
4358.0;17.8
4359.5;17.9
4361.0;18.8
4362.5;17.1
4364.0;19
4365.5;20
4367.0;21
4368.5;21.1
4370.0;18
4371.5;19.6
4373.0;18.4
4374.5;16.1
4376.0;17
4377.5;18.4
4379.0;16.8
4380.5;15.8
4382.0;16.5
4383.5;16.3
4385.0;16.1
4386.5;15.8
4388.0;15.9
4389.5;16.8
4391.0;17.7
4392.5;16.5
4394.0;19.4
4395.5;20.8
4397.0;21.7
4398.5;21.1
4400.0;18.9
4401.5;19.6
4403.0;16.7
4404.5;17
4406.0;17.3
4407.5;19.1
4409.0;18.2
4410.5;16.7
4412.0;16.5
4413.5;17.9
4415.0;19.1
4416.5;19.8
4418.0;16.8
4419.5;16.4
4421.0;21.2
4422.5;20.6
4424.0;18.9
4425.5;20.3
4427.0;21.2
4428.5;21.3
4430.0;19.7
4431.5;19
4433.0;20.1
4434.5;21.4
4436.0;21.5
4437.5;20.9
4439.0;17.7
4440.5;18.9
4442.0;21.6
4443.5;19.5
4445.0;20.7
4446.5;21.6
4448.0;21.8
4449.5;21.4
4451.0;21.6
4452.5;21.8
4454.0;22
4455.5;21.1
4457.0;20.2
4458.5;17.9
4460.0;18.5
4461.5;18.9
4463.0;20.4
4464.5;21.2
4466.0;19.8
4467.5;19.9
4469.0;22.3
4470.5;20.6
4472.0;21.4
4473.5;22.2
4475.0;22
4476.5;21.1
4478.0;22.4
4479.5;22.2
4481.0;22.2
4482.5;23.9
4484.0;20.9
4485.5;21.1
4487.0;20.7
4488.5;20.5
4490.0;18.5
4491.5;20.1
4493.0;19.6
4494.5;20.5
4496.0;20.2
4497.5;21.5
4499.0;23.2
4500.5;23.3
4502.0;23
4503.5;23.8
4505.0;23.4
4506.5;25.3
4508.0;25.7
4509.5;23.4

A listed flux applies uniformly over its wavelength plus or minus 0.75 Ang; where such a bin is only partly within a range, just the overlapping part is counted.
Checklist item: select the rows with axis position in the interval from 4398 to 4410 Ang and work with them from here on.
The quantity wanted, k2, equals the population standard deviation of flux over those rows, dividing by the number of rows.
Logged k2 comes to 1.4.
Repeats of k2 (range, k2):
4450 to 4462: 1.5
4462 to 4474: 0.9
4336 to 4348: 1.7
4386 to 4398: 2.1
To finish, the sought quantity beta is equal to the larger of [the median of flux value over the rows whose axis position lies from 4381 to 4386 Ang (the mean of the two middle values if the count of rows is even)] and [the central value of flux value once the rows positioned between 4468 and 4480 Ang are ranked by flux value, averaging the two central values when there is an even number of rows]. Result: 22.1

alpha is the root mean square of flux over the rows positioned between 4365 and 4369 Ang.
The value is 20.7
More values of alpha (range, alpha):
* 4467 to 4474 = 21.3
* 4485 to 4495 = 20.2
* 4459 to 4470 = 20.2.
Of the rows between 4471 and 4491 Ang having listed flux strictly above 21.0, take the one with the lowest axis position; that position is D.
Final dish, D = 4472.0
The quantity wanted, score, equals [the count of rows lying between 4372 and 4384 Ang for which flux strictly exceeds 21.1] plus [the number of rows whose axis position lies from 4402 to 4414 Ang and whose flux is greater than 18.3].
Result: 1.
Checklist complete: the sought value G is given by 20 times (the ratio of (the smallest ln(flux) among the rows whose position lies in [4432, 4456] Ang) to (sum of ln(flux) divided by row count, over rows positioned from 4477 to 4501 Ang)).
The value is 18.8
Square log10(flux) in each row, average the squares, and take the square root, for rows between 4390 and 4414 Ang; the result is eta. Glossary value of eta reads 1.26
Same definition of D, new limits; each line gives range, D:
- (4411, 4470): 4421.0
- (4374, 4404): 4397.0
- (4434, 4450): 4434.5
